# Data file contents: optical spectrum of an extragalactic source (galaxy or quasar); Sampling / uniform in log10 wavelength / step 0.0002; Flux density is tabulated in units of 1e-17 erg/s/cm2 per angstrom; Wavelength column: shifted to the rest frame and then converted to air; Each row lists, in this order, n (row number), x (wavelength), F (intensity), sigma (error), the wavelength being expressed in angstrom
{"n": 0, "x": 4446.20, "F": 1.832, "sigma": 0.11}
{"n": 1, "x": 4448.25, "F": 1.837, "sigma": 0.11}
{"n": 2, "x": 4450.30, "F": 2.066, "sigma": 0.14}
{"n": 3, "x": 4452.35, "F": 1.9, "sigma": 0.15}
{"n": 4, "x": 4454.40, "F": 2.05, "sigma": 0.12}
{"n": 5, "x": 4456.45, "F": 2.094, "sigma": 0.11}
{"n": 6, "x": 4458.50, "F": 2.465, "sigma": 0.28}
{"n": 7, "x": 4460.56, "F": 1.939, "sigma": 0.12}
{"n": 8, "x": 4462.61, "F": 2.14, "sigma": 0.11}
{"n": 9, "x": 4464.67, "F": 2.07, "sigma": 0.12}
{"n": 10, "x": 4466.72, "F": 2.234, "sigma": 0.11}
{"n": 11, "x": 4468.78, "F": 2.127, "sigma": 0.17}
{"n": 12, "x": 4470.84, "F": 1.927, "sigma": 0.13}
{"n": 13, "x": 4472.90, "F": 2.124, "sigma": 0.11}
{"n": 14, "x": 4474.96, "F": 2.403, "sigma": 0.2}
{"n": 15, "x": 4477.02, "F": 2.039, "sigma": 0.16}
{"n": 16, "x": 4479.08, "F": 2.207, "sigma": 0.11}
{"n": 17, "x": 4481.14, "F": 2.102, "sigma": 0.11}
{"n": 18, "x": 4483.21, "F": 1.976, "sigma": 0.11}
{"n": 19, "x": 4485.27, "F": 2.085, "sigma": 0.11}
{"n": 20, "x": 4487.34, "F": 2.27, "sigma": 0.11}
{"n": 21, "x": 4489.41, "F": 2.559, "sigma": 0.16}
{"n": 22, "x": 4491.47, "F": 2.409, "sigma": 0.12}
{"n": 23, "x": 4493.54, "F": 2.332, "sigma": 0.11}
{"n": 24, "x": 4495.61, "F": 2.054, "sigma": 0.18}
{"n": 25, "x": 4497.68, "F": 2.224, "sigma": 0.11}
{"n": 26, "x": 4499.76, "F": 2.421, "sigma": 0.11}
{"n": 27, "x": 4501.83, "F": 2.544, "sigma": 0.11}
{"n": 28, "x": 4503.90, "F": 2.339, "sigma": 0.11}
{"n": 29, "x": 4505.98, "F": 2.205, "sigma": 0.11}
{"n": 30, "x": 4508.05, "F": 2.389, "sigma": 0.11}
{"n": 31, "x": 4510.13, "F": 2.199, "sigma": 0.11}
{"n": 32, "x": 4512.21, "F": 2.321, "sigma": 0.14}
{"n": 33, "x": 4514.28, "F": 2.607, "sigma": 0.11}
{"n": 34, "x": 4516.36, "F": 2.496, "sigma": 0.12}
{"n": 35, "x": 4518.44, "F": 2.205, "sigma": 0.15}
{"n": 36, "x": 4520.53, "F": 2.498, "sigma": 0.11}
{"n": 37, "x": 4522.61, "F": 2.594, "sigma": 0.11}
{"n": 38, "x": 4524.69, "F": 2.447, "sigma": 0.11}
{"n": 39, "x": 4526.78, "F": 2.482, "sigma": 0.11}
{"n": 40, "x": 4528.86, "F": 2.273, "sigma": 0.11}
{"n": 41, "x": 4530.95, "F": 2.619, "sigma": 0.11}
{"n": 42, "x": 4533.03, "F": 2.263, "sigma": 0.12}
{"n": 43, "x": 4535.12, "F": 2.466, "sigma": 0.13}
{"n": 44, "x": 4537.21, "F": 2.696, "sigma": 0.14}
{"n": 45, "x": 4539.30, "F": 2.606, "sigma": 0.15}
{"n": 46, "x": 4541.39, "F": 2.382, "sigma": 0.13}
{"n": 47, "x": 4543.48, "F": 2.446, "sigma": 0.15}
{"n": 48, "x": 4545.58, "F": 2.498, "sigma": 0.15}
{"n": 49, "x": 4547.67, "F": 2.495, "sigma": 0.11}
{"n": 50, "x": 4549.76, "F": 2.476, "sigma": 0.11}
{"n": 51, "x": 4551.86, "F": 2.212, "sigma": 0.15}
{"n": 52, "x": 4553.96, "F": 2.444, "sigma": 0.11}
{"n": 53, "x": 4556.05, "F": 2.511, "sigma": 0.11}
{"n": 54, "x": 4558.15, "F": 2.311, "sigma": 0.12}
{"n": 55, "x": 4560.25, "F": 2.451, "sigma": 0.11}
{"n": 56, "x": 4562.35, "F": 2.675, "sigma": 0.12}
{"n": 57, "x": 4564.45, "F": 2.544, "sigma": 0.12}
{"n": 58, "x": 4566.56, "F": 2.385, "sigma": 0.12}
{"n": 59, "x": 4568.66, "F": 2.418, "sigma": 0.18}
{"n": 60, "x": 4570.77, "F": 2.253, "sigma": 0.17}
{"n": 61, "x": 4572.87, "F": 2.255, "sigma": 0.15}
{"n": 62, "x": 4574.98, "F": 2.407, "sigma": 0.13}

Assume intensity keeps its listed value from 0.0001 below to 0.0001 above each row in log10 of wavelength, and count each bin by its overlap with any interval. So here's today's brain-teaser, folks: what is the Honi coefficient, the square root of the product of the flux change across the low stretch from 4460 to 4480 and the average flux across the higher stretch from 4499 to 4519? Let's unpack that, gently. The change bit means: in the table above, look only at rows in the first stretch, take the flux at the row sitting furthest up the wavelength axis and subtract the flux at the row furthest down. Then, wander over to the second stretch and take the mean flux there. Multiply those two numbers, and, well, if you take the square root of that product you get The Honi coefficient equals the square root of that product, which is 0.80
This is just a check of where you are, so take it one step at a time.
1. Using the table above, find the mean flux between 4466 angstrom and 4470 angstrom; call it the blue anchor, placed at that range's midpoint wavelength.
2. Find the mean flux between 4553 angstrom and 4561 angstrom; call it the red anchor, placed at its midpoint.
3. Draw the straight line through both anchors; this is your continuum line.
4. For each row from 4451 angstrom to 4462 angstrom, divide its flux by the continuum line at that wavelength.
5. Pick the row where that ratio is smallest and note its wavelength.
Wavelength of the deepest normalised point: 4452.35 angstrom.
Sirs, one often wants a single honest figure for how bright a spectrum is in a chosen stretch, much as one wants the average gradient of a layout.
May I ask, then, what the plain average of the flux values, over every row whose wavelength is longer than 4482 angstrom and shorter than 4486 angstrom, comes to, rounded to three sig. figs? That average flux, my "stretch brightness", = 2.03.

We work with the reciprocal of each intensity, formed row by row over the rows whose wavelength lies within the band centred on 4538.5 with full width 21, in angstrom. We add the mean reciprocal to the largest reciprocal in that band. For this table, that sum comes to 0.847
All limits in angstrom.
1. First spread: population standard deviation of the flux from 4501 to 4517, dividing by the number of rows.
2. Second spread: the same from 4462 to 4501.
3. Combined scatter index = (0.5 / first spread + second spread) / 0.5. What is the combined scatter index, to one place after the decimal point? 7.4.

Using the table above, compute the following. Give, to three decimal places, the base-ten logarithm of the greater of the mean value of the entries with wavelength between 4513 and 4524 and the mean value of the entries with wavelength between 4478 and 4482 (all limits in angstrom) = 0.394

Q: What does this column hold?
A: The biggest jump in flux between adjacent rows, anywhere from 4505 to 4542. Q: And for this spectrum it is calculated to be 0.36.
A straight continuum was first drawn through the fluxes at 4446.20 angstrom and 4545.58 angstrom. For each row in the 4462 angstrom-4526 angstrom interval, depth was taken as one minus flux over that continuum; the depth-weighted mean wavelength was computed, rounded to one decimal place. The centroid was 4491.7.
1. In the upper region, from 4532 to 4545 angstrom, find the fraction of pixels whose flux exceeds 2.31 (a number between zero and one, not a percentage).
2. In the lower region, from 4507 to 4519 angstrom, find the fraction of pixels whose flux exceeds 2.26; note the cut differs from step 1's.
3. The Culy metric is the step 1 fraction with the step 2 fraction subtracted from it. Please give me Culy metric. 0.17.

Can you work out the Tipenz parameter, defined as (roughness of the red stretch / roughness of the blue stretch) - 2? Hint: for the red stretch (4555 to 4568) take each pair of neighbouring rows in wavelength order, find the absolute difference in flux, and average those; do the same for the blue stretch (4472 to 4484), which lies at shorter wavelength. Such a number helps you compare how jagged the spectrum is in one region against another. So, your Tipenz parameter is -1.18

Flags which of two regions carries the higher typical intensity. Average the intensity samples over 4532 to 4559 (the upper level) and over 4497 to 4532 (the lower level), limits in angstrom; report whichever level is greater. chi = 2.45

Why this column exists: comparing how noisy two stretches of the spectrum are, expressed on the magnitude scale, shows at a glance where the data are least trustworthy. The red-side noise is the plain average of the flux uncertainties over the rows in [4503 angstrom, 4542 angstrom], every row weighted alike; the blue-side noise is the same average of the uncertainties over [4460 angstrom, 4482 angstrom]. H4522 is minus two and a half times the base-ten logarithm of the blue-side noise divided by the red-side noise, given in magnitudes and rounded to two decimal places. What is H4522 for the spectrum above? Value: -0.10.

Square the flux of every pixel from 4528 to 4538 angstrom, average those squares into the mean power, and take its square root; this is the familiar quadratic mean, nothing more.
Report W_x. 2.47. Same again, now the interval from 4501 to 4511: 2.34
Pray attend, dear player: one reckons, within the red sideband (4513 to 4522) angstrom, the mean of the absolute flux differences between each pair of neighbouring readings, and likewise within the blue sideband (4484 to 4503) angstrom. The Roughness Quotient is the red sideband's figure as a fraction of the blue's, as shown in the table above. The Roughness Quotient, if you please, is 1.3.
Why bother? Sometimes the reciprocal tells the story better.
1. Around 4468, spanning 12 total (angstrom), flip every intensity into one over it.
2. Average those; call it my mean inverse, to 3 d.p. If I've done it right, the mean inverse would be 0.476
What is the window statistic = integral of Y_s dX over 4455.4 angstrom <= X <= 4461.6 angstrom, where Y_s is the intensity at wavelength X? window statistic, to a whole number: 13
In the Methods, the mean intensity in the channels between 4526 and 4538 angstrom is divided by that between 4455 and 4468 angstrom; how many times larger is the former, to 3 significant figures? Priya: 1.14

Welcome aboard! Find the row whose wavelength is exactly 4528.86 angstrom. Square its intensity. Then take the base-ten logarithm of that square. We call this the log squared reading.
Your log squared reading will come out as 0.71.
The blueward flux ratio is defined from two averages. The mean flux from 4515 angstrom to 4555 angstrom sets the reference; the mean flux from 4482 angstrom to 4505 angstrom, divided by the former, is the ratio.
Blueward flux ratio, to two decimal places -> 0.93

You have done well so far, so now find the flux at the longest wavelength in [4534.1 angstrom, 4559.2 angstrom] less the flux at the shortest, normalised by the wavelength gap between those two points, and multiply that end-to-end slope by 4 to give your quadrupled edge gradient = -0.027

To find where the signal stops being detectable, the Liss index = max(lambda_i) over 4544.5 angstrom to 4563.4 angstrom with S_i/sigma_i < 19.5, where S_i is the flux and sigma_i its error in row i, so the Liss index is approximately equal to 4558.15 angstrom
